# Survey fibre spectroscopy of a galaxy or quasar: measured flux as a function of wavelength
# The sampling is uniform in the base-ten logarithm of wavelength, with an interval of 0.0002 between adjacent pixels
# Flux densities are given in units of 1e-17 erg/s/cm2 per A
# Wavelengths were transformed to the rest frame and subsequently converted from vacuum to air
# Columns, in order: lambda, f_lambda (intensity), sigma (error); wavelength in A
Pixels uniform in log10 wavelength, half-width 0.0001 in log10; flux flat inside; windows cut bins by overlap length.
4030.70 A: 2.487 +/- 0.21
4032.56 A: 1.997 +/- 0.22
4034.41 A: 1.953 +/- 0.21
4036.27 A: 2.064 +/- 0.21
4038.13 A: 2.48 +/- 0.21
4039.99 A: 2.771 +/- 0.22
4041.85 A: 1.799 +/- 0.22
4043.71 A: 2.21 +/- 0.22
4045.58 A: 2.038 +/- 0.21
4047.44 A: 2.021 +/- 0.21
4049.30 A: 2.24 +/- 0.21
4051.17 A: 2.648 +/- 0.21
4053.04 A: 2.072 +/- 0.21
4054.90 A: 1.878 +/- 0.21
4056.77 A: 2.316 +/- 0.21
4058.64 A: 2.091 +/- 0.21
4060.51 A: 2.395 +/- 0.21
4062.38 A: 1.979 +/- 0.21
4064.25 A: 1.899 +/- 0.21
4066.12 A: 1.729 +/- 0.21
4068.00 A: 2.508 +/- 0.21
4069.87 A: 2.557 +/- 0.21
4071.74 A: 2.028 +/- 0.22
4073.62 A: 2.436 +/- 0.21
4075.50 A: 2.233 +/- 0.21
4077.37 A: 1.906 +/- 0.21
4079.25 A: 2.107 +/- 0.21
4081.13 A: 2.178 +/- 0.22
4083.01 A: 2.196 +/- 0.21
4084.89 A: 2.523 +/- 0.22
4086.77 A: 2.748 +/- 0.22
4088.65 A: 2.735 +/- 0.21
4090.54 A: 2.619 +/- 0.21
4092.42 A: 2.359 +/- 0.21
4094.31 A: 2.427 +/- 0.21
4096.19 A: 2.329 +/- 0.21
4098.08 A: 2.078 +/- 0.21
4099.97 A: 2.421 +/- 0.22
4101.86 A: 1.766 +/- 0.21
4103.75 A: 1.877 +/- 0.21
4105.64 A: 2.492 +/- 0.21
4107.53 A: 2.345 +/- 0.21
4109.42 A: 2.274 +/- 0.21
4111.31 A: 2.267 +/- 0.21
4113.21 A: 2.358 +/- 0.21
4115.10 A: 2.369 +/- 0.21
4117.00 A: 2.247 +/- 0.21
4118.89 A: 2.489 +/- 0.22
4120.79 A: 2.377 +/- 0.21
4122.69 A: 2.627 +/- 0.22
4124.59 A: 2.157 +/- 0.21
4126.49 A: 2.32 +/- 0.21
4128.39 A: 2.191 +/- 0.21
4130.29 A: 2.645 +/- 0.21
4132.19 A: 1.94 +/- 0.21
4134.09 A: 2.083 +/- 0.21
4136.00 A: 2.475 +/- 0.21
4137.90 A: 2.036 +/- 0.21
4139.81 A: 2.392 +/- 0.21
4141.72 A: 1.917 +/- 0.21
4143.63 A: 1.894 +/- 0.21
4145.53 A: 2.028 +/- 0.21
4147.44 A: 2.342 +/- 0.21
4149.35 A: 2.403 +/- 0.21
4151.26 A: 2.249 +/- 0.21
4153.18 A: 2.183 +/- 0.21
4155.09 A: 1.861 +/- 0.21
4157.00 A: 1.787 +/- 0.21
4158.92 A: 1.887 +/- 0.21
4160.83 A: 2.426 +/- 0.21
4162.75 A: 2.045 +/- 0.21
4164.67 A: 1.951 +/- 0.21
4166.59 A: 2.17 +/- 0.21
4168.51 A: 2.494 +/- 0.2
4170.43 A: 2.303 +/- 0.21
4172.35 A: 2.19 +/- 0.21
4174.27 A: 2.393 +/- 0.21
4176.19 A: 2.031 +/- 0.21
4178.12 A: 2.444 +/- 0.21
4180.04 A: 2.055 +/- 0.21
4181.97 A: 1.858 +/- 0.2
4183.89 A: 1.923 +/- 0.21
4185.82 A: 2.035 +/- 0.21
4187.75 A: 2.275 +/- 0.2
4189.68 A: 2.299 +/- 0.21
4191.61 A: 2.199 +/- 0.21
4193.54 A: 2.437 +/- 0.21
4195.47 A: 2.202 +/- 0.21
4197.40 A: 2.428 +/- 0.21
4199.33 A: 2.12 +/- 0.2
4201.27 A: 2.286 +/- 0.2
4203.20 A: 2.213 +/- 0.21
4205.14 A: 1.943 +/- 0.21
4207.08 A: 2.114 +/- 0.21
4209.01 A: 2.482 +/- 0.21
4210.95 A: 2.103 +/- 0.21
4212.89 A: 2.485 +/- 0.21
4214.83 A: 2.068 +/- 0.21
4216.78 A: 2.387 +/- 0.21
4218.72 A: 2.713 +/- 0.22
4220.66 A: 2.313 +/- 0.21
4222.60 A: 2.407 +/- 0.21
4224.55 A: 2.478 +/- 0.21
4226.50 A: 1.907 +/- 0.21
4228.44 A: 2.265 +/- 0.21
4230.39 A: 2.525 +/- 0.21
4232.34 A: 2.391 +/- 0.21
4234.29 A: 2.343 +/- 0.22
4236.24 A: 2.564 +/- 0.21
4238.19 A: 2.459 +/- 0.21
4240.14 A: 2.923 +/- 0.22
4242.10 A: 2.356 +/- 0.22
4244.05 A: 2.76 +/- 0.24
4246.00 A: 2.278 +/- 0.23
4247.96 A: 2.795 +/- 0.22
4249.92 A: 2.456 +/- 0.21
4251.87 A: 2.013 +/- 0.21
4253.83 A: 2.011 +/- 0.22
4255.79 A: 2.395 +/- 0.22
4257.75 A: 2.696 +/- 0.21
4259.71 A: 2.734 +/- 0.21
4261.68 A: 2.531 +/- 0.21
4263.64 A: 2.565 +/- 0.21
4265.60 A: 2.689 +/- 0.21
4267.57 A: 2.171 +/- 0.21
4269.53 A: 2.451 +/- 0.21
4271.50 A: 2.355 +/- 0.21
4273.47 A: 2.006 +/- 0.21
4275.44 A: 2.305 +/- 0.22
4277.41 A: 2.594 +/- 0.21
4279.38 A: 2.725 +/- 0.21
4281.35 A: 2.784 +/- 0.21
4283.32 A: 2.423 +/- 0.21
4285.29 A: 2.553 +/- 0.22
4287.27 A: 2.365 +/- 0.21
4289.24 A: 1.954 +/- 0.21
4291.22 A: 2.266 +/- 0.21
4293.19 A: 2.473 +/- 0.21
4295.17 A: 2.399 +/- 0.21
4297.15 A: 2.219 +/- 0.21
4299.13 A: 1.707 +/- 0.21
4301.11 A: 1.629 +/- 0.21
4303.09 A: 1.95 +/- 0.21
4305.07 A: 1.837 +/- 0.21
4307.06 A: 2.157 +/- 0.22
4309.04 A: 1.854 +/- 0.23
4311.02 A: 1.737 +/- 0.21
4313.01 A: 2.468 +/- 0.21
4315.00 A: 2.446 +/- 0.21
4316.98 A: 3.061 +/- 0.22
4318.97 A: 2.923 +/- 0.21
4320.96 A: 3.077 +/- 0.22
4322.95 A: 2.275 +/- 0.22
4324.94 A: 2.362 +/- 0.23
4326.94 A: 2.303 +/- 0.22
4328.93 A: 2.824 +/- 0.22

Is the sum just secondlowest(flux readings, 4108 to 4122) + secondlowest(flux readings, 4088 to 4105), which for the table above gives 4.14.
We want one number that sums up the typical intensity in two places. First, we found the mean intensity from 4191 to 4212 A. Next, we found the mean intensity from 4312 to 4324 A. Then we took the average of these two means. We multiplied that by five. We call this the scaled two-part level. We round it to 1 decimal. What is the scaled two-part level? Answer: 12.3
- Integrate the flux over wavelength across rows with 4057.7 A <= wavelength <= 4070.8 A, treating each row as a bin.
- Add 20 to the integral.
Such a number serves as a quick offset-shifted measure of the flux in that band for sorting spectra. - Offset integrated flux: 48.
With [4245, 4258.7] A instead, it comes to 53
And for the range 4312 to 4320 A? 42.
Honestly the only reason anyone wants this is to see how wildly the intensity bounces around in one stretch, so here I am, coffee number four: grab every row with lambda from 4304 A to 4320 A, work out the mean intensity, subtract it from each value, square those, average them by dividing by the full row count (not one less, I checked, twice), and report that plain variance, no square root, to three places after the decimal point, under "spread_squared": 0.221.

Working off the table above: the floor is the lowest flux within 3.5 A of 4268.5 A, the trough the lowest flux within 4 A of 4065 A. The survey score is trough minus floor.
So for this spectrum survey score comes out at -0.44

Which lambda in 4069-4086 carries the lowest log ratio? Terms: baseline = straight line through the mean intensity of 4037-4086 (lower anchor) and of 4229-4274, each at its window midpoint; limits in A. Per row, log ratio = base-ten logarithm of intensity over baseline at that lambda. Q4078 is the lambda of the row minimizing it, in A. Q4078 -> 4077.37 A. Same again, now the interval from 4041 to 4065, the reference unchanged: 4041.85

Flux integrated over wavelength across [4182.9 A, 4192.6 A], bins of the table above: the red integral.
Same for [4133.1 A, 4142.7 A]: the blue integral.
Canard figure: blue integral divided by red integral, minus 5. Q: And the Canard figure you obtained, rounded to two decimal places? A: -4.00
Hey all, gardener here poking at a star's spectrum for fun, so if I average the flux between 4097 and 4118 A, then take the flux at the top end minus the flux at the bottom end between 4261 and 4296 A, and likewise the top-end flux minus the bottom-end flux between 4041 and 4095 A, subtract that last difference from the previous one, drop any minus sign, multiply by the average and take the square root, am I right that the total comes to 1.3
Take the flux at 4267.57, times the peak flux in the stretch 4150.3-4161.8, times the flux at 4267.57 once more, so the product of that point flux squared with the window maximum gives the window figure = 11.4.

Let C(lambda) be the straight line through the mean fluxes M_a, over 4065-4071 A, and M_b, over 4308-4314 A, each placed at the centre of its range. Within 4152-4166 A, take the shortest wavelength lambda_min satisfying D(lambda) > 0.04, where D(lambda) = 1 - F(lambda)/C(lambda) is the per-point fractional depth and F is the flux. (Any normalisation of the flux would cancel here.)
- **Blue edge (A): 4155.09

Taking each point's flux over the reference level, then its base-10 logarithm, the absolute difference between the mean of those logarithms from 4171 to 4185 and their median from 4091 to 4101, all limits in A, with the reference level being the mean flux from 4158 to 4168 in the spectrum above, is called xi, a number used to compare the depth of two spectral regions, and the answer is 0.05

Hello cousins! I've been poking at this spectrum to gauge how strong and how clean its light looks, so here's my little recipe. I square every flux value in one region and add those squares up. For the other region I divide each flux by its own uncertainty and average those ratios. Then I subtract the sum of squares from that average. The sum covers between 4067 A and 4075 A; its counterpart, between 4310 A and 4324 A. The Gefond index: -11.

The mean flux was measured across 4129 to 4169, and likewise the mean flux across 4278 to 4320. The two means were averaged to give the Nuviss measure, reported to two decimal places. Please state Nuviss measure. 2.22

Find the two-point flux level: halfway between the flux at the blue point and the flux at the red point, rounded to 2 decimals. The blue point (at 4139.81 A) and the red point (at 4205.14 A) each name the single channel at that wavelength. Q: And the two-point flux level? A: 2.17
